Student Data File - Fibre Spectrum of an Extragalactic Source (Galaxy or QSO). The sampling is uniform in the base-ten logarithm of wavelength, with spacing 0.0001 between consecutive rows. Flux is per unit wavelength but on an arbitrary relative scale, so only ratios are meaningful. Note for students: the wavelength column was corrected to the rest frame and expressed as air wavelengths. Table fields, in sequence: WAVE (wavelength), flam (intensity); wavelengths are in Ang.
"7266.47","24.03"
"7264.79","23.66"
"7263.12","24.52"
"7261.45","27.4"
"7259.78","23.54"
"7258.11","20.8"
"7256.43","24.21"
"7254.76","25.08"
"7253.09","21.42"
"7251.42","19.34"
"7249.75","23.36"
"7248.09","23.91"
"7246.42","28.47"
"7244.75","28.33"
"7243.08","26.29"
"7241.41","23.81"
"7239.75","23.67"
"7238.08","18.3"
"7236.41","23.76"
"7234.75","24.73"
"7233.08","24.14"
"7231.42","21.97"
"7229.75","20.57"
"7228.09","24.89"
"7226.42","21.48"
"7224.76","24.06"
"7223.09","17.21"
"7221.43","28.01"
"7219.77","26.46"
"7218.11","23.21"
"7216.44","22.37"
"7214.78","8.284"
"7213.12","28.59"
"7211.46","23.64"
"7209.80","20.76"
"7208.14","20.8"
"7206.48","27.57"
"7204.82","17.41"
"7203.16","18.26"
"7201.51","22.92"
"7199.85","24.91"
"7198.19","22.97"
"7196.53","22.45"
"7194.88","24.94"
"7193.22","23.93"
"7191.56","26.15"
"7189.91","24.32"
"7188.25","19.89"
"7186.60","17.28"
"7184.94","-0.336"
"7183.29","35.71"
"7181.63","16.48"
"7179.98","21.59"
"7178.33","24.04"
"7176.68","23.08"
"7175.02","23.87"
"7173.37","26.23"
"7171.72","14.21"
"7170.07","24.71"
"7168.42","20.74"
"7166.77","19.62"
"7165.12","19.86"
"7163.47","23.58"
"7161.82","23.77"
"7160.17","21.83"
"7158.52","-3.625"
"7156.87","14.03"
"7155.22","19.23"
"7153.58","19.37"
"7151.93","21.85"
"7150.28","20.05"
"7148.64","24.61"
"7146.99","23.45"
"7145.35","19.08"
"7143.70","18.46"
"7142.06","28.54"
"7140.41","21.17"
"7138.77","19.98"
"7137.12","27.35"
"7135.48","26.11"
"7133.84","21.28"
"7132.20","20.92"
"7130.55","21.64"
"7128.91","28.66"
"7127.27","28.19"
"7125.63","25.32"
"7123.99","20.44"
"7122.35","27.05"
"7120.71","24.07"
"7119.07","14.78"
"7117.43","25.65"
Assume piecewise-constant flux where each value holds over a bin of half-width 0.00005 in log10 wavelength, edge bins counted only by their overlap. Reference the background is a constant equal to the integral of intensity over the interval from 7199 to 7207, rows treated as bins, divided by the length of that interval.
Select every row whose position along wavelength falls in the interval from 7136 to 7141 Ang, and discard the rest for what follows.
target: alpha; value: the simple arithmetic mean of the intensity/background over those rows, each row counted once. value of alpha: 1.04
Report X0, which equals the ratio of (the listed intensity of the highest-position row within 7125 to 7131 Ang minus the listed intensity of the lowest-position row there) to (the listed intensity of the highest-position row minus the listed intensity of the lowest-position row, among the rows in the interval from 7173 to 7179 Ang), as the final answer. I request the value 1.7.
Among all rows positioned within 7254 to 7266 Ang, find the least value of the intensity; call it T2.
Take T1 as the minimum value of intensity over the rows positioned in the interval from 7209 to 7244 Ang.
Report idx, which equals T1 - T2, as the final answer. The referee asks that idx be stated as -13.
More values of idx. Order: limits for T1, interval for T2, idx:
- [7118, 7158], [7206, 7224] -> 6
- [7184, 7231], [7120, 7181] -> 3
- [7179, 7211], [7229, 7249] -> -19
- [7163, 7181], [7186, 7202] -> -3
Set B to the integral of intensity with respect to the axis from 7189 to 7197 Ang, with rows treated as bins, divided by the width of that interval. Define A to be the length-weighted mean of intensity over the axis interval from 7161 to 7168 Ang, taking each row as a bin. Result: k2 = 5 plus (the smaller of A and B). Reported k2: 26.6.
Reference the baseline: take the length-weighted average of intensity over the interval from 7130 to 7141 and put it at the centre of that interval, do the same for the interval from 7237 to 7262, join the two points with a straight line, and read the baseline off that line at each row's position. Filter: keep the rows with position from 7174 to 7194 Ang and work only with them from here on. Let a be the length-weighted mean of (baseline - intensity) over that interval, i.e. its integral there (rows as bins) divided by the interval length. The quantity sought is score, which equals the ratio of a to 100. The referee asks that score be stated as 0.018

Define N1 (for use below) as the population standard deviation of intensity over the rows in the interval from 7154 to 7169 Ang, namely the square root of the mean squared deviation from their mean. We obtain 8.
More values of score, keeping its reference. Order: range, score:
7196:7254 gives 0.008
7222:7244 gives 0.009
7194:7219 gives 0.014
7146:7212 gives 0.022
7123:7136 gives -0.014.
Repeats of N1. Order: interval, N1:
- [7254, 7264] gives 2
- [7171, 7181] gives 4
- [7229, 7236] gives 2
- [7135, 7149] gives 3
